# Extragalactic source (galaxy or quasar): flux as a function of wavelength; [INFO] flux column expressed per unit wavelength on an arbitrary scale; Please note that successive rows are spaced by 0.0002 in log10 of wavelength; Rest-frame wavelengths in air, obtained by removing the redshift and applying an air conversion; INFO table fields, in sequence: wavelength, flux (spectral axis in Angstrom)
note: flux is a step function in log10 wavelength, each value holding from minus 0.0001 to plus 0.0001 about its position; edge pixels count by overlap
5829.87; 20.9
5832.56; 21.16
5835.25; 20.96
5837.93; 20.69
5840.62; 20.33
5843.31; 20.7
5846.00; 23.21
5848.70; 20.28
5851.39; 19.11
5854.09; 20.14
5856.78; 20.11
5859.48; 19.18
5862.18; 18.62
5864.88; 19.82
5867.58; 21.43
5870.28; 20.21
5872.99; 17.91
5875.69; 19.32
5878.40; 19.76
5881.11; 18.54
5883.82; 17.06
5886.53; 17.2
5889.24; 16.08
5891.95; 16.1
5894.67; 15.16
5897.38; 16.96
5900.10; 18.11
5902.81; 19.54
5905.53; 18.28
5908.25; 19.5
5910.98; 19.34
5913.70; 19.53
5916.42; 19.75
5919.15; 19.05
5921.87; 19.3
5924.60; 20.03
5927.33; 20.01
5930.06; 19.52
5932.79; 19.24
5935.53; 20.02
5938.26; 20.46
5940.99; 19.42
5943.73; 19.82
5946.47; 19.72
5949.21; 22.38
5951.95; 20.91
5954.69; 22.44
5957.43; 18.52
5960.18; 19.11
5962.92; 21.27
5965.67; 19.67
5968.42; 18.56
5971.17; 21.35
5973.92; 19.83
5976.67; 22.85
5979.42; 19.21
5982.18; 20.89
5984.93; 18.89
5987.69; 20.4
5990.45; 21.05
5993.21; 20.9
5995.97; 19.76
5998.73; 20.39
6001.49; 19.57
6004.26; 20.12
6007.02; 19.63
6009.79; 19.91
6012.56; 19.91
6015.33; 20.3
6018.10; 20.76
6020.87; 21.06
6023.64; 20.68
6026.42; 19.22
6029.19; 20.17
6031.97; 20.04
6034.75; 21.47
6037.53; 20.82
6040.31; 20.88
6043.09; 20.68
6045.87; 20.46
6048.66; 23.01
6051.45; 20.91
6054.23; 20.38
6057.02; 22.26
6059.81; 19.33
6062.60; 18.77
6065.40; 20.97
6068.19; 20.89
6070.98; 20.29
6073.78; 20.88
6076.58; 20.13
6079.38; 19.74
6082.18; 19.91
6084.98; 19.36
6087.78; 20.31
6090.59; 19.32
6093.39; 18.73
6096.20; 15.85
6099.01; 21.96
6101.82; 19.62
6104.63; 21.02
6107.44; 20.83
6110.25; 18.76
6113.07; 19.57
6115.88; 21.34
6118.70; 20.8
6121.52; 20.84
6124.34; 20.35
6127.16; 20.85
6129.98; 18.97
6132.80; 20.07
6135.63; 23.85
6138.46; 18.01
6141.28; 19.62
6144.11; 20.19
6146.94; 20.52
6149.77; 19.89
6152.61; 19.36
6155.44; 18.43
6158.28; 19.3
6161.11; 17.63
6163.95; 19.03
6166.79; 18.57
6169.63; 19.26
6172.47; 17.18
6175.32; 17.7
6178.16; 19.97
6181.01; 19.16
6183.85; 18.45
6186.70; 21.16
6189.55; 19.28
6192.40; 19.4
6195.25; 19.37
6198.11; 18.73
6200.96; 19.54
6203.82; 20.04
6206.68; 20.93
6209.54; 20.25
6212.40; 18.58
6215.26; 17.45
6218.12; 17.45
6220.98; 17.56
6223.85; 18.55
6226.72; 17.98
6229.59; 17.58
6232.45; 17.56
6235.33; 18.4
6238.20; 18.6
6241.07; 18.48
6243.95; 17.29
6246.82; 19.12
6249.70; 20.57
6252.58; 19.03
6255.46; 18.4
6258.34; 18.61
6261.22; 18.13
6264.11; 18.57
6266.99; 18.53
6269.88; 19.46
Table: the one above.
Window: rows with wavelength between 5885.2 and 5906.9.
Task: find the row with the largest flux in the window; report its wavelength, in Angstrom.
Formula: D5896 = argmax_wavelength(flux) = 5902.81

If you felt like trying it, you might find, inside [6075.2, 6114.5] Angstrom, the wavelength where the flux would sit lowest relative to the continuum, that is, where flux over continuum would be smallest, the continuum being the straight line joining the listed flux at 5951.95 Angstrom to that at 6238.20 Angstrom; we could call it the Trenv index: 6096.20 Angstrom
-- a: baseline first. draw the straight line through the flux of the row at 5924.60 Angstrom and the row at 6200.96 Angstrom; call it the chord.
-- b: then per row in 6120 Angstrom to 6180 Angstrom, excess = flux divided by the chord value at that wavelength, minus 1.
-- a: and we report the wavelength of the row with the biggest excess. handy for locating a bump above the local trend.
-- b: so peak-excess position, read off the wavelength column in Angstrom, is 6135.63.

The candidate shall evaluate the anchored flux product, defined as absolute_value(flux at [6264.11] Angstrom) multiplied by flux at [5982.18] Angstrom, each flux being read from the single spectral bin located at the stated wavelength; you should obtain 388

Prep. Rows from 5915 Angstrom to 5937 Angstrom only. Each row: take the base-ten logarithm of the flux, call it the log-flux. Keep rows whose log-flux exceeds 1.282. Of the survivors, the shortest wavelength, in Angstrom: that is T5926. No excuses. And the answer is 5916.42 Angstrom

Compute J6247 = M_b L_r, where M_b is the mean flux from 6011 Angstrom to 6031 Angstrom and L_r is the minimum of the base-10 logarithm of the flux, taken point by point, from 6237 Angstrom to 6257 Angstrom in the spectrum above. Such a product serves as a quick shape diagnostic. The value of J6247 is 25.1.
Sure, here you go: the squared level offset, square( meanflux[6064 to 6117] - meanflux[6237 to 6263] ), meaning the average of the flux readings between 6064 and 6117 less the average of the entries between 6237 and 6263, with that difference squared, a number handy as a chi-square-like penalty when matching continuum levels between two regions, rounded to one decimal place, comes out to 1.6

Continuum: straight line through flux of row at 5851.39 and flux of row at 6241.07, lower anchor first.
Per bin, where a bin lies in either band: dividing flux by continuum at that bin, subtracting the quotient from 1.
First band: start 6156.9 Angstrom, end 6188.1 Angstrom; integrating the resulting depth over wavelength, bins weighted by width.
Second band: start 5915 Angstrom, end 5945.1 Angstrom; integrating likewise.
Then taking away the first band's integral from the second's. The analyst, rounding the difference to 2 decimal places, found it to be -0.68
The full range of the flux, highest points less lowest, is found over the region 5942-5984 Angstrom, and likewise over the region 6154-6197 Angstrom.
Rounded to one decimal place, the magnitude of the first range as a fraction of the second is 1.1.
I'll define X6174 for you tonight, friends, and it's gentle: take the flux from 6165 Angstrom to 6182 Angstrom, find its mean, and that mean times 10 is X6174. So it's 186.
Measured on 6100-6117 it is 202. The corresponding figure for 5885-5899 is 163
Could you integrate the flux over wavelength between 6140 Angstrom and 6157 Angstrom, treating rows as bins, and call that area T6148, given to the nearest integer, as 334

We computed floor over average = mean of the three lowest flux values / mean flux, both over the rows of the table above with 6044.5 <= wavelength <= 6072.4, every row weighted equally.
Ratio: 0.94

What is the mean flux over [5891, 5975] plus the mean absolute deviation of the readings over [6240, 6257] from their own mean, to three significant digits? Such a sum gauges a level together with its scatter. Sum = 20.2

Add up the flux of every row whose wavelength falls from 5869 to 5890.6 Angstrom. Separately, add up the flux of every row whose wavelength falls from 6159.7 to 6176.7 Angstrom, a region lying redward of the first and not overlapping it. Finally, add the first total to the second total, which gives 255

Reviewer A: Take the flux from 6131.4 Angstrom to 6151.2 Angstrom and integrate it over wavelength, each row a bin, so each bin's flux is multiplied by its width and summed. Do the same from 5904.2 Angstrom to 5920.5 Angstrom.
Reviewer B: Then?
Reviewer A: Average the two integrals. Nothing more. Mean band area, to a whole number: 358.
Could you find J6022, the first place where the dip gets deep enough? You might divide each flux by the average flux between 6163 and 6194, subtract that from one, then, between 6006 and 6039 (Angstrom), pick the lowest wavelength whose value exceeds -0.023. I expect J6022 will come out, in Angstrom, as 6026.42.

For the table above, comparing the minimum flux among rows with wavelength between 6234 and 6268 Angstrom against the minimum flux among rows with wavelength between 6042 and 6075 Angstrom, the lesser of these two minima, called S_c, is 17.29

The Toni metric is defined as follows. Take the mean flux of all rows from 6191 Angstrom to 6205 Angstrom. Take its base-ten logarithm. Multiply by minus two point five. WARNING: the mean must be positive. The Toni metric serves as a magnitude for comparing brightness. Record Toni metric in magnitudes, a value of -3.22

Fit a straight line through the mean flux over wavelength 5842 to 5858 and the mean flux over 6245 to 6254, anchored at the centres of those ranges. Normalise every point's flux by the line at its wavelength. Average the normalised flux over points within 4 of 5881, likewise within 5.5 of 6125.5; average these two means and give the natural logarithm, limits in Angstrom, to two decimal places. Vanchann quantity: -0.04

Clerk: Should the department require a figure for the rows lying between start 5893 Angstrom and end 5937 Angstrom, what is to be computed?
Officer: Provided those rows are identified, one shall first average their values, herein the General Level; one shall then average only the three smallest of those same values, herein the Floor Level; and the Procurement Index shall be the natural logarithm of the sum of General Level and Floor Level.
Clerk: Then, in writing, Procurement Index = 3.575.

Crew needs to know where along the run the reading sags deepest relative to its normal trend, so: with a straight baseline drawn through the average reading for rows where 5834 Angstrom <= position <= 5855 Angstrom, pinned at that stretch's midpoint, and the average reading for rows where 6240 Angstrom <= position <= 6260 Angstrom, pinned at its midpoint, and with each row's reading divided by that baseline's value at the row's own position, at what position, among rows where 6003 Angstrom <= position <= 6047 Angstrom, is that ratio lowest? 6026.42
